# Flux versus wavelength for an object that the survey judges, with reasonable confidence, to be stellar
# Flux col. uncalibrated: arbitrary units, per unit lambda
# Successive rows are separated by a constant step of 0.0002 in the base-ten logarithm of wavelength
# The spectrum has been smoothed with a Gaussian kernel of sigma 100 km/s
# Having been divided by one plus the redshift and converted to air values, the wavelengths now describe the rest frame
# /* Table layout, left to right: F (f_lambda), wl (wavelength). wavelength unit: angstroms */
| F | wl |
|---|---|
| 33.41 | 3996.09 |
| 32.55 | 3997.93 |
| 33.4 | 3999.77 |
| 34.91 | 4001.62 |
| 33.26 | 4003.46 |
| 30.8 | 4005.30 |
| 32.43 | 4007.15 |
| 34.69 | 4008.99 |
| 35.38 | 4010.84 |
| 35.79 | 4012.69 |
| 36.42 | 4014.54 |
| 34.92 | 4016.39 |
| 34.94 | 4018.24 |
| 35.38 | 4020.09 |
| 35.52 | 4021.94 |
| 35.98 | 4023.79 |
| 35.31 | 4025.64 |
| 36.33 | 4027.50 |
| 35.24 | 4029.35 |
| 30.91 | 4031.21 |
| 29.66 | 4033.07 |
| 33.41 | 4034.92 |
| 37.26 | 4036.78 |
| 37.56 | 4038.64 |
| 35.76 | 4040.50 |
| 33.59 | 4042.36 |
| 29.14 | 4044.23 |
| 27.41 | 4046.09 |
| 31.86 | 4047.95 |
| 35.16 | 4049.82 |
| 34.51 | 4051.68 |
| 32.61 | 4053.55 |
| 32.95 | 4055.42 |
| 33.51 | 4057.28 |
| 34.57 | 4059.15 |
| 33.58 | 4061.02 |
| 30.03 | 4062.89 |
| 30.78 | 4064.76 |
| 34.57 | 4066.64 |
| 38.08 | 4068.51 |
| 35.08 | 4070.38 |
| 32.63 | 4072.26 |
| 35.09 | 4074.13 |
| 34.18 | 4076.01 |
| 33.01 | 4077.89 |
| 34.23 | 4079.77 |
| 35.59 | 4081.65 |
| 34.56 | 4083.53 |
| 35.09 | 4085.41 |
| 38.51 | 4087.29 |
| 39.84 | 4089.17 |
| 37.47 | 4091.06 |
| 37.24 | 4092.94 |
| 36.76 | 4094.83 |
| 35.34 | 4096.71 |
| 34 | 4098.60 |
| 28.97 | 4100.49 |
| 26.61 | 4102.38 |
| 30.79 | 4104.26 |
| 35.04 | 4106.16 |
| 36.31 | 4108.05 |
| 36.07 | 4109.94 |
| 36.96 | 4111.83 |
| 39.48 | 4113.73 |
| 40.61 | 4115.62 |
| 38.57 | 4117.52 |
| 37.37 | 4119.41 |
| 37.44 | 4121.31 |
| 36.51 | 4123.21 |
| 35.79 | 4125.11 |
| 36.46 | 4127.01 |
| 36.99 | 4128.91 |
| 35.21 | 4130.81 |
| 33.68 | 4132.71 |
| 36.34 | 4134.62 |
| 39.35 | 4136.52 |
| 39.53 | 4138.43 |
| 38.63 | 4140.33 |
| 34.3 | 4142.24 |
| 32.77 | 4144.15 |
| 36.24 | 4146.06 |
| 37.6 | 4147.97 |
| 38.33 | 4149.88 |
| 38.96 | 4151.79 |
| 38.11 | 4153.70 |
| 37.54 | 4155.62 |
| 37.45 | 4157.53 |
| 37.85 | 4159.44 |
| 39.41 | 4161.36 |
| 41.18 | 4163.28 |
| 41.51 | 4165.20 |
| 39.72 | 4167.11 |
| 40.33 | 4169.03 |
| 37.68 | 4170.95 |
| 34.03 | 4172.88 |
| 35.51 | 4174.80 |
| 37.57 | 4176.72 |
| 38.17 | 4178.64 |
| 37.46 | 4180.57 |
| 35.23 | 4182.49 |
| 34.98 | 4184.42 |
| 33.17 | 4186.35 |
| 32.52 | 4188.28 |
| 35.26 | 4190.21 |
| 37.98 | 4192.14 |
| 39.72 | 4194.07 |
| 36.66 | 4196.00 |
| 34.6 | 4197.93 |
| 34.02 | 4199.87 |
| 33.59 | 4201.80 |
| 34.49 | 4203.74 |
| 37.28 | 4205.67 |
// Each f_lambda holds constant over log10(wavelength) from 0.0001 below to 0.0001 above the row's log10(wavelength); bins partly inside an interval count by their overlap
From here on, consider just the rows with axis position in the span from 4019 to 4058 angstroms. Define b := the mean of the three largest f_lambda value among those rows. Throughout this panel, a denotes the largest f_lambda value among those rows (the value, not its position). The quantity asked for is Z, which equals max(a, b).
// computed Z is 37.6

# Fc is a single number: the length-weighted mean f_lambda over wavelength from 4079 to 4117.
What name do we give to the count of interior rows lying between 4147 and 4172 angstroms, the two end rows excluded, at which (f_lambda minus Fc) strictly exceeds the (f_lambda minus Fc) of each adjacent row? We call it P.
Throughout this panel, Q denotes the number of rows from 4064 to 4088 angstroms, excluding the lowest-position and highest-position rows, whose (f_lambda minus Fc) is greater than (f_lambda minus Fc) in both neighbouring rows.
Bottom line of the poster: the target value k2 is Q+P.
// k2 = 6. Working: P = 3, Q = 3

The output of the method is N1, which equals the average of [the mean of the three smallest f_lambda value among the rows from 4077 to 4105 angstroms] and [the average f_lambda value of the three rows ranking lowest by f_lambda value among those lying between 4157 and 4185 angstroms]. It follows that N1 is 31.8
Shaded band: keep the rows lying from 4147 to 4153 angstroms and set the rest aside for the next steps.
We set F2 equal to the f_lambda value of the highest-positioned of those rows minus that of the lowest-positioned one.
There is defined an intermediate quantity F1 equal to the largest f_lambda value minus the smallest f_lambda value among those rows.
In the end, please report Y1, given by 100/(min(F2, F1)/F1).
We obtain 100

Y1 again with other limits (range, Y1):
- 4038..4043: -100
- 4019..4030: -779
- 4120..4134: -100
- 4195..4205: -141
